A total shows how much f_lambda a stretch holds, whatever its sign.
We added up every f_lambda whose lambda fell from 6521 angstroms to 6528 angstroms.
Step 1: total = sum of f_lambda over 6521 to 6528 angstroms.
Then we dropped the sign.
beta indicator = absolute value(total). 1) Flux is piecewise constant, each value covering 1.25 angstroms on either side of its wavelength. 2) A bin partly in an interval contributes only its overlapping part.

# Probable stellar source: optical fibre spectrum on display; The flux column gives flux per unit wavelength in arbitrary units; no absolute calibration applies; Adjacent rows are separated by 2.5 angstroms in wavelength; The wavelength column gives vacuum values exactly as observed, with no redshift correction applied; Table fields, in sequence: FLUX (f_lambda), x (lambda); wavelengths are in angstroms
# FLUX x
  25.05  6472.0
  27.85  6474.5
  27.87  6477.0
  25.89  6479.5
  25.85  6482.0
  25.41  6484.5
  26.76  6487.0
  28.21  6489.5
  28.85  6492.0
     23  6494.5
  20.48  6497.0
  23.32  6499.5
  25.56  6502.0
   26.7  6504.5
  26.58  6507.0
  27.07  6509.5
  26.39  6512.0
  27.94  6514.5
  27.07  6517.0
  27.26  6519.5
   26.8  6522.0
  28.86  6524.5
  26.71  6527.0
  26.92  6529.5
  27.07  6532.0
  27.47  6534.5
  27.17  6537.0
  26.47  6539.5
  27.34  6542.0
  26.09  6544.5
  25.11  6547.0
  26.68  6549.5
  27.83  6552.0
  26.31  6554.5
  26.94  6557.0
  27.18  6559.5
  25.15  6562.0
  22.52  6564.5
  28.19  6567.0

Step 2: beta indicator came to 82.4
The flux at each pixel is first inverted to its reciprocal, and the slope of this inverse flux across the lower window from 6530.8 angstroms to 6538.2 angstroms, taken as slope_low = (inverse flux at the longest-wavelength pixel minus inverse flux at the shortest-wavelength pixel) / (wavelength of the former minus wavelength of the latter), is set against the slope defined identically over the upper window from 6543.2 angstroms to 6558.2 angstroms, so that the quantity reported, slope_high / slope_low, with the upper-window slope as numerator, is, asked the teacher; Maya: 3.6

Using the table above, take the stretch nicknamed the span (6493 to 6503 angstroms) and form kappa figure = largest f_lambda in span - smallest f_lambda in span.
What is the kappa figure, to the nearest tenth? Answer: 5.1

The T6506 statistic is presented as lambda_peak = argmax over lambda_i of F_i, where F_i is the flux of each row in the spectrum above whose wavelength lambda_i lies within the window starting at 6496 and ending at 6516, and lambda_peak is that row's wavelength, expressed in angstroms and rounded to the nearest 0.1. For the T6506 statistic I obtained 6514.5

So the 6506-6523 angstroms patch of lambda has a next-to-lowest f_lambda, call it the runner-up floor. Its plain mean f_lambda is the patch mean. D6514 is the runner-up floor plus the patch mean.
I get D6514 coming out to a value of 53.6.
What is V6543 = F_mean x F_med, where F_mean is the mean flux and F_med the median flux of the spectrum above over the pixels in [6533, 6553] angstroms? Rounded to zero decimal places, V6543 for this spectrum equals 721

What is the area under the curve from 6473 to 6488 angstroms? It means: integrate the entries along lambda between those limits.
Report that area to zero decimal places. 399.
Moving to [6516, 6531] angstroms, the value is 409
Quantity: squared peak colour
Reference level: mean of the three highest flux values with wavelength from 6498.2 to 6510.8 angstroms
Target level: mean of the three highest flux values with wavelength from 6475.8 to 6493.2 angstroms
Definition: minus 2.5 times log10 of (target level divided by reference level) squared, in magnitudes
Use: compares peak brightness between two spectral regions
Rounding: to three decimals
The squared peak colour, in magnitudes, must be -0.120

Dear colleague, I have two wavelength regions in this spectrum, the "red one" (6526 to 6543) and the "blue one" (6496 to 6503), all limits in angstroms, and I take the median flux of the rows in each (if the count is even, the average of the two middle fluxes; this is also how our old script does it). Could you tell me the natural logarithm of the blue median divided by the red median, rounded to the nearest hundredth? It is -0.15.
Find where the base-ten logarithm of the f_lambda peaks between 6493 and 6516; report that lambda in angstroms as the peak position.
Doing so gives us 6514.5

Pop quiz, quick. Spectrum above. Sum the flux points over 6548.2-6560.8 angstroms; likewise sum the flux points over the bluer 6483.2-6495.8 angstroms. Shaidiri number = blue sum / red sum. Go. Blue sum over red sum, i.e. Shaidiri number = 0.98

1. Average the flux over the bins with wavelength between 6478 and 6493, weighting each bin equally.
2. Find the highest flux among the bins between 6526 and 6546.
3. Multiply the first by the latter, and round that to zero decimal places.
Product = 737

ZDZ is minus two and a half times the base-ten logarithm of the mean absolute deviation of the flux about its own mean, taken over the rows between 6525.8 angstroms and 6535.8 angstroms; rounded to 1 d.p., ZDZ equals 1.6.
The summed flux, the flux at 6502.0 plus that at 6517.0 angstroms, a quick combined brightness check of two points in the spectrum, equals 53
